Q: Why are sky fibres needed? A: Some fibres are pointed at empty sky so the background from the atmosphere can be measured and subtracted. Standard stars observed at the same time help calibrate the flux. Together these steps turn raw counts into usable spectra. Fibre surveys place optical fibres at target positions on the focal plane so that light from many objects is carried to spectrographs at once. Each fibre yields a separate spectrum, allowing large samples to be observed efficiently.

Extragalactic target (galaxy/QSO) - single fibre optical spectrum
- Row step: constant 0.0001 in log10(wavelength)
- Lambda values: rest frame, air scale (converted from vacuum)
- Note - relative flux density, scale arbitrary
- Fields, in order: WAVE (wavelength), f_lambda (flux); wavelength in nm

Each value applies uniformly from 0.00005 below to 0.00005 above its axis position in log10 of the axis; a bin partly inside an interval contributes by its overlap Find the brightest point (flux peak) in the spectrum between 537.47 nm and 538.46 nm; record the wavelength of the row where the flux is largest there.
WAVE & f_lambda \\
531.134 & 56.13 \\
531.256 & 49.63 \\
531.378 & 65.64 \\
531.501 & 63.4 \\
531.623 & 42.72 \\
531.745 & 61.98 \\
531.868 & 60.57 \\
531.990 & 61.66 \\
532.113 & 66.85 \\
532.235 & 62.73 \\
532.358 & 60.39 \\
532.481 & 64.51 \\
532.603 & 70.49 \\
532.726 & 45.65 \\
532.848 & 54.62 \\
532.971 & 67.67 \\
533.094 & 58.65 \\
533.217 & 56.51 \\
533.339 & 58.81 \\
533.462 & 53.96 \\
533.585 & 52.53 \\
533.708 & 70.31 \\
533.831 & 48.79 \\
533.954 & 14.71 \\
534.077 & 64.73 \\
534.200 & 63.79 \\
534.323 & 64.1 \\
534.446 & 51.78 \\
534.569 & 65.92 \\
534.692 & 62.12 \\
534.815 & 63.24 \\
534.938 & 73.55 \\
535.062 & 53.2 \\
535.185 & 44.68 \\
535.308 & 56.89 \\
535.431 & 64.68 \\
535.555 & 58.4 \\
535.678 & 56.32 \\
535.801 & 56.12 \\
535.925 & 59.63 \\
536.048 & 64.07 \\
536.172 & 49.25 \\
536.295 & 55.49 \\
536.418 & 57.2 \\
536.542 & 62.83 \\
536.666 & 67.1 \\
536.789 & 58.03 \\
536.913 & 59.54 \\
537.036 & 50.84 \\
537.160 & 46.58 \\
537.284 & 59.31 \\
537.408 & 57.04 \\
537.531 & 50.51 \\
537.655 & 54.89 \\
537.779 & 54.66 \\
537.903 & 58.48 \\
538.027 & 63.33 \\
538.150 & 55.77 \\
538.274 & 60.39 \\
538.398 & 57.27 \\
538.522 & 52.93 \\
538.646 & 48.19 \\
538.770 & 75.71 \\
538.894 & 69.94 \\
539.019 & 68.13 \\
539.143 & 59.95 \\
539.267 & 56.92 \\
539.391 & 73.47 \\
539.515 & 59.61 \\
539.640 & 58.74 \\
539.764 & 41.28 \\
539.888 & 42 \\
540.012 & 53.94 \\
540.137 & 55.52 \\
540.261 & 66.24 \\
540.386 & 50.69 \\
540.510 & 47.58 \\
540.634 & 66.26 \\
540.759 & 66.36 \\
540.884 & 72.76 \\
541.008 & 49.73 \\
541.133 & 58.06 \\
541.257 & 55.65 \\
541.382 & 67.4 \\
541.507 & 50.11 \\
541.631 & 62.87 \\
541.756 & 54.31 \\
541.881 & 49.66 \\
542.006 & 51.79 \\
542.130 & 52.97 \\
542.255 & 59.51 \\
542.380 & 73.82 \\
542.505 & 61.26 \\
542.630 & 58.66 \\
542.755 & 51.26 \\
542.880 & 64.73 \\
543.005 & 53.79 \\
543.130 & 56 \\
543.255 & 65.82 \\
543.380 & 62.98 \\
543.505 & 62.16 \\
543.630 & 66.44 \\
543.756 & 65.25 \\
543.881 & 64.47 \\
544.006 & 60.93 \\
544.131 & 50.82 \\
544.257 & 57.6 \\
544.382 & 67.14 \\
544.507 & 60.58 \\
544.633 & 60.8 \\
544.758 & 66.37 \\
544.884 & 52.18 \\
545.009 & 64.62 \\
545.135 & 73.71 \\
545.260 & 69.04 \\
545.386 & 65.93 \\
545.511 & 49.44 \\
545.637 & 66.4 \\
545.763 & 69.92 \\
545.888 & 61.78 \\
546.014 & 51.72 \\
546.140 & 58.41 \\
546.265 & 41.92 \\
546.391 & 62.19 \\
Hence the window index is 538.027 nm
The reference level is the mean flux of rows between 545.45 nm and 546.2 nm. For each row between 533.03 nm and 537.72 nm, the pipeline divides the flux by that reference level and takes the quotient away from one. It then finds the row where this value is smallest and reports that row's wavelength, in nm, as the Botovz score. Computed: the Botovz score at 534.938 nm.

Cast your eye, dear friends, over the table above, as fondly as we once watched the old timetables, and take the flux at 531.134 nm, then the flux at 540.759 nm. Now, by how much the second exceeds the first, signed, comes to 10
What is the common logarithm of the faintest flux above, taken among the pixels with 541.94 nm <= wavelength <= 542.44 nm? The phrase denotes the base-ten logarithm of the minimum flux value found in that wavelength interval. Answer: 1.71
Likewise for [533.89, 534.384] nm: 1.17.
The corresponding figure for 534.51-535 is 1.79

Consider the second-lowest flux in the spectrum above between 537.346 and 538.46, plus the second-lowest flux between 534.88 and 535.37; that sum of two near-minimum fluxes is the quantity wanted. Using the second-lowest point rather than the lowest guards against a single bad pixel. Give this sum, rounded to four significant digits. 107.9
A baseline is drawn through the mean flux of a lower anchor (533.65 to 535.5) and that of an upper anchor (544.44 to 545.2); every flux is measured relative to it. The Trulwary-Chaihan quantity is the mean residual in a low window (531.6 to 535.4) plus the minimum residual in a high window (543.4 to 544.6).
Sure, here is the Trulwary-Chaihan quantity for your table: -11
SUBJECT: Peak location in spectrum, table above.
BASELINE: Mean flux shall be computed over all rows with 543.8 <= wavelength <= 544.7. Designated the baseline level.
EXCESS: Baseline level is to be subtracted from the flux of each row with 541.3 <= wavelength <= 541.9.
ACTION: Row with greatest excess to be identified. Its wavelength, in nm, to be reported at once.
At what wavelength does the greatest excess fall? 541.382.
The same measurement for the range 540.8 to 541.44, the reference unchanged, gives 540.884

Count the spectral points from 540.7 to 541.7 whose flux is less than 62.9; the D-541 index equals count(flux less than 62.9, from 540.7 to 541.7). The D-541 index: 5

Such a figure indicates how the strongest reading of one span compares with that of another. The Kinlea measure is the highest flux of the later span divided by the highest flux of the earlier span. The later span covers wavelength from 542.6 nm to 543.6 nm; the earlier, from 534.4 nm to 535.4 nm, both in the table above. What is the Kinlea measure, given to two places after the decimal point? 0.89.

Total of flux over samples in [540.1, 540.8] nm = 353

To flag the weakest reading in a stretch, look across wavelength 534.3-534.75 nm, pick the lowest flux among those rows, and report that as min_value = 51.78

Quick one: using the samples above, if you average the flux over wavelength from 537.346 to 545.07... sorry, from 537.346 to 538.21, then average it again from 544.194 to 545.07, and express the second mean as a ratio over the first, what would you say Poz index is 1.09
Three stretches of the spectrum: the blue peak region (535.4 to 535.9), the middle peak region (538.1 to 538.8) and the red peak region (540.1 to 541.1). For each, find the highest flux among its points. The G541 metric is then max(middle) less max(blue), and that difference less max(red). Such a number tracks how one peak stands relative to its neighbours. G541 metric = -62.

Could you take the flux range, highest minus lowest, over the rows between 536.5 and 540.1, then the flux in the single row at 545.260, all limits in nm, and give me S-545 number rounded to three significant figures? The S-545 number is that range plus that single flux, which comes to 103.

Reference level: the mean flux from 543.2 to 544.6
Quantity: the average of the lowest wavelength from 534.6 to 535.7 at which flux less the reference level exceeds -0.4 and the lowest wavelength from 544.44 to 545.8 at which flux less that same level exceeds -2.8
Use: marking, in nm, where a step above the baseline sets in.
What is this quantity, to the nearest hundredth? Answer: 539.60 nm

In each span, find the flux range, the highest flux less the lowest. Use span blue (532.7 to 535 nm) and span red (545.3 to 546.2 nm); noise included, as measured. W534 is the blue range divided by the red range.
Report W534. 2.9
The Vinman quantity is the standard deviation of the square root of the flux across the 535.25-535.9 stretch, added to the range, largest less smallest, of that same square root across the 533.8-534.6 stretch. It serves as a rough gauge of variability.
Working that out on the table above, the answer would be 4.5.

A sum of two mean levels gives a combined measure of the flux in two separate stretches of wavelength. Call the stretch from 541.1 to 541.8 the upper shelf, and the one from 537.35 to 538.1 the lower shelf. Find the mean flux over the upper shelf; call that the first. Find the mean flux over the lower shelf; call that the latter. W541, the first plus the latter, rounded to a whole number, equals 115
